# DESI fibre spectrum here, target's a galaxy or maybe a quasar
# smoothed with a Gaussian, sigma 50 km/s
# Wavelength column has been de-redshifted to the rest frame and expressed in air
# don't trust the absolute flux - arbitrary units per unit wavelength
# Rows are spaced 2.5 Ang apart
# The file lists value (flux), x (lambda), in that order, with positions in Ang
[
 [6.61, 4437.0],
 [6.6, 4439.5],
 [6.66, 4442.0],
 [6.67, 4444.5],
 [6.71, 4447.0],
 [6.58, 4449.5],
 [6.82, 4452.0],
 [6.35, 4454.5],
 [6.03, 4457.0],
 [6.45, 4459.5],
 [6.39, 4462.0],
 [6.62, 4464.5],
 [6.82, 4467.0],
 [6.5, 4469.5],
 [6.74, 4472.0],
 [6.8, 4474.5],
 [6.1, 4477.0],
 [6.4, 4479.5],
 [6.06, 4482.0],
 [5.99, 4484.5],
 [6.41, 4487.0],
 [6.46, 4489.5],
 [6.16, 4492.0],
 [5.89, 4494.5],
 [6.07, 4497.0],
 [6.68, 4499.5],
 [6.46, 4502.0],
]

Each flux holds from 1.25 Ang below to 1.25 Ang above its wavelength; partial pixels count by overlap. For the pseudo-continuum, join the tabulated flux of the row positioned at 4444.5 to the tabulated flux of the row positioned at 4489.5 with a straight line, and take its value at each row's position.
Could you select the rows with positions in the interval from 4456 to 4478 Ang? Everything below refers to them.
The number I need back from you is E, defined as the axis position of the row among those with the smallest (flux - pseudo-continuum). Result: 4457.0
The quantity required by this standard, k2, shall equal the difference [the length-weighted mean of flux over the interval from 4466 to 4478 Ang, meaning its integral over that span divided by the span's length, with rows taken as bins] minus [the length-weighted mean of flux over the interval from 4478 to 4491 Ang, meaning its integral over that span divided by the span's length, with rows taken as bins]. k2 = 0.34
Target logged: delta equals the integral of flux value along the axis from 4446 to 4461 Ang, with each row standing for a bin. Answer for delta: 97.3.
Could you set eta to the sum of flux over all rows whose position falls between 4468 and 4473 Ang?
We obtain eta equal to 13.2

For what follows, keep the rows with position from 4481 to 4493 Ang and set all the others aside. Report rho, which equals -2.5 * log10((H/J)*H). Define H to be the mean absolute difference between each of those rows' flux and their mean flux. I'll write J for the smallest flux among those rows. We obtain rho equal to 5.7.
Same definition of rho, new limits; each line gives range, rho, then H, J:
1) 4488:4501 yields 4.9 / 0.25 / 5.89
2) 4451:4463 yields 5.7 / 0.18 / 6.03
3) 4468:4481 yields 5.4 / 0.21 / 6.1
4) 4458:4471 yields 6.4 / 0.13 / 6.39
